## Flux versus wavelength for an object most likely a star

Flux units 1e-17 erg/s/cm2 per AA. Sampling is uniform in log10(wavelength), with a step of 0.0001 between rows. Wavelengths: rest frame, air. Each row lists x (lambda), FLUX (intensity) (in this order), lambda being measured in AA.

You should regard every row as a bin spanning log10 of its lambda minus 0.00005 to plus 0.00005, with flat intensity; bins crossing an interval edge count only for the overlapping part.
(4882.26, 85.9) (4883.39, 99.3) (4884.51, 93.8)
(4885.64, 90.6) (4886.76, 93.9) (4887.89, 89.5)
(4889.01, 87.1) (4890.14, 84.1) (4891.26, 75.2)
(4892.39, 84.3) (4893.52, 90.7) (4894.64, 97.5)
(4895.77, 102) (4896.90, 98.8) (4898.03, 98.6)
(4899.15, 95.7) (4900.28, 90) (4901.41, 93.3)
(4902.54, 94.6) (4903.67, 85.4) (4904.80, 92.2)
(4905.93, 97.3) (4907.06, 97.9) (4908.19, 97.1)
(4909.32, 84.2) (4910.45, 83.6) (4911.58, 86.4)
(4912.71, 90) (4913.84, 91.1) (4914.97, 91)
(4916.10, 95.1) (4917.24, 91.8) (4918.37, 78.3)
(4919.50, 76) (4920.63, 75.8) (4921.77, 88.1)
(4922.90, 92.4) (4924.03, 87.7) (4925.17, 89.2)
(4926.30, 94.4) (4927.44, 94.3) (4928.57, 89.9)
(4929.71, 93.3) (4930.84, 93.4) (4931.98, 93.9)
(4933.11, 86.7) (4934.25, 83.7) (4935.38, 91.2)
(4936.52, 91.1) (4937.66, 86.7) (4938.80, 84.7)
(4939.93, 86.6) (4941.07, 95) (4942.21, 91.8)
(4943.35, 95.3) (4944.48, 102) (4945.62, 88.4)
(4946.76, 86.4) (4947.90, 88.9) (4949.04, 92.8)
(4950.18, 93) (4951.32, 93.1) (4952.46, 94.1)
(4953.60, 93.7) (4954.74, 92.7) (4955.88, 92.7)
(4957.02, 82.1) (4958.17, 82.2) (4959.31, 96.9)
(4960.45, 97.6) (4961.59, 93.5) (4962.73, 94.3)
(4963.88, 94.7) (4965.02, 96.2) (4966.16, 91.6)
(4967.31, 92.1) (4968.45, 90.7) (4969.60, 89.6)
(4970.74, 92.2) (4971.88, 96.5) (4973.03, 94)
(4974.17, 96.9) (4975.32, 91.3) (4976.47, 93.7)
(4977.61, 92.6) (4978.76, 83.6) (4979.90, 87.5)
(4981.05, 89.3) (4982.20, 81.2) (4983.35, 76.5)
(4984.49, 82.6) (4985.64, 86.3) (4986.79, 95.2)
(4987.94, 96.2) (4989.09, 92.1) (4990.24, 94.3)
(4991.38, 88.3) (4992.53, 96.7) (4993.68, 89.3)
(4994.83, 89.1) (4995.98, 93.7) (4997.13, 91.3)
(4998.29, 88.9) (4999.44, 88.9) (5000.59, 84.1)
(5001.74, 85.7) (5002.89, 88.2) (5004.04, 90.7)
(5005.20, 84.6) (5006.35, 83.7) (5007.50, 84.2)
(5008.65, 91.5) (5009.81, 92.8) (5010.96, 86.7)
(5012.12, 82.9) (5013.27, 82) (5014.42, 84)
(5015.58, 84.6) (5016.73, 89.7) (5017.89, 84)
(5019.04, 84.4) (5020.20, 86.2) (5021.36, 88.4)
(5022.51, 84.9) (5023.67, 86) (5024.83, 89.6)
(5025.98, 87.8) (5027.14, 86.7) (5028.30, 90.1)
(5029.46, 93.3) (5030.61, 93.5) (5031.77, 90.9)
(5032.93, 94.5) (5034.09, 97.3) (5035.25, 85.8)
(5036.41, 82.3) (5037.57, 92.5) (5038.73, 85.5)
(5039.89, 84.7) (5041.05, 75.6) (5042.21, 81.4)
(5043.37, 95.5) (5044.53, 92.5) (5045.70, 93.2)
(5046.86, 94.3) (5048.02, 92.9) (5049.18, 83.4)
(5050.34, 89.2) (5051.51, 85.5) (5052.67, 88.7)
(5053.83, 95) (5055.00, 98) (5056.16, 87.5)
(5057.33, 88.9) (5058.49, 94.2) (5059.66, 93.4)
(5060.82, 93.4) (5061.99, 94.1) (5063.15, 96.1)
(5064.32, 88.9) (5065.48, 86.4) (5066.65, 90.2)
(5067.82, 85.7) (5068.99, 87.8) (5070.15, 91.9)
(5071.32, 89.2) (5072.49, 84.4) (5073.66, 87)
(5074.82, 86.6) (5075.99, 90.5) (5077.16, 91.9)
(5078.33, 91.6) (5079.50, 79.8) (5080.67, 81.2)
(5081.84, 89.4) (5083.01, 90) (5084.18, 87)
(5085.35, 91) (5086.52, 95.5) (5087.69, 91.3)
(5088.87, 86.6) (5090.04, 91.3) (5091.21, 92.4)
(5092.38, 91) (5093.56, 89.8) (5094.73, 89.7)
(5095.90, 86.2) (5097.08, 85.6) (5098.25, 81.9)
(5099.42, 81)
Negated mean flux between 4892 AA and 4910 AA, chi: -93.7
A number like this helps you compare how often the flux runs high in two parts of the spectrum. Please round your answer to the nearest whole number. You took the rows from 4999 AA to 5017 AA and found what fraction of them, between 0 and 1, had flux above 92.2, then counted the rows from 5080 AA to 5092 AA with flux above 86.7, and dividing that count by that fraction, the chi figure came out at 128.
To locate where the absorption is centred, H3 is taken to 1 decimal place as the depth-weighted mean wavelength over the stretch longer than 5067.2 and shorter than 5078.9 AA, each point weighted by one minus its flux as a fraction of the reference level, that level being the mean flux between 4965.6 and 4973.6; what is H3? 5072.0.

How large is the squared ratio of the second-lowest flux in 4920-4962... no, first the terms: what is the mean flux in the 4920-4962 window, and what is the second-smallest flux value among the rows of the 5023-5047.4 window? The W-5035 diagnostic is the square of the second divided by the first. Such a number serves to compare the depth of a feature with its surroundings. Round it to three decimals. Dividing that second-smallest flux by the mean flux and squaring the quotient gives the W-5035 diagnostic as 0.806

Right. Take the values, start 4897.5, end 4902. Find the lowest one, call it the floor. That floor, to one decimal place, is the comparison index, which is 90.0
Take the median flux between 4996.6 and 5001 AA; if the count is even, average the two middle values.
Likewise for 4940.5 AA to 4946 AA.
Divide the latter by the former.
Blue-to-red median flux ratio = 1.07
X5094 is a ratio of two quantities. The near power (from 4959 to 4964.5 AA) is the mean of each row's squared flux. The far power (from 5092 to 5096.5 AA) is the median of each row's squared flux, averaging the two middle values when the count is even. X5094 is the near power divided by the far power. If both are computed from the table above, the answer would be 1.13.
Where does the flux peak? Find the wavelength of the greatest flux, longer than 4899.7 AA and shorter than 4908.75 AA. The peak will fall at 4907.06 AA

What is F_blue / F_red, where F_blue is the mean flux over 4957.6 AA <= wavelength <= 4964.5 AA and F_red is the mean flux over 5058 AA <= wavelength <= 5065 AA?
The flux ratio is 1.00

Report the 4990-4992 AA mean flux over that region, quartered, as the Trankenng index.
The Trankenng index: 22.8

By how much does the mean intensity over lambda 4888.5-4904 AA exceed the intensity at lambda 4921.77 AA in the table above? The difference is 3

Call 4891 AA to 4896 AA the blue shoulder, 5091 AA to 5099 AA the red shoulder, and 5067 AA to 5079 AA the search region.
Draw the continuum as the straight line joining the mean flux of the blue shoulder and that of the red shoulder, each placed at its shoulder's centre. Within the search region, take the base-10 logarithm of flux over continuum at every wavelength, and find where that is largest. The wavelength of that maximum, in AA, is 5077.16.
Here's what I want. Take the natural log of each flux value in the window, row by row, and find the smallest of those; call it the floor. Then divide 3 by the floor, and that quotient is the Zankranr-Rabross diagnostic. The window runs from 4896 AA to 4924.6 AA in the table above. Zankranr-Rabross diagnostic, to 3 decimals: 0.693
